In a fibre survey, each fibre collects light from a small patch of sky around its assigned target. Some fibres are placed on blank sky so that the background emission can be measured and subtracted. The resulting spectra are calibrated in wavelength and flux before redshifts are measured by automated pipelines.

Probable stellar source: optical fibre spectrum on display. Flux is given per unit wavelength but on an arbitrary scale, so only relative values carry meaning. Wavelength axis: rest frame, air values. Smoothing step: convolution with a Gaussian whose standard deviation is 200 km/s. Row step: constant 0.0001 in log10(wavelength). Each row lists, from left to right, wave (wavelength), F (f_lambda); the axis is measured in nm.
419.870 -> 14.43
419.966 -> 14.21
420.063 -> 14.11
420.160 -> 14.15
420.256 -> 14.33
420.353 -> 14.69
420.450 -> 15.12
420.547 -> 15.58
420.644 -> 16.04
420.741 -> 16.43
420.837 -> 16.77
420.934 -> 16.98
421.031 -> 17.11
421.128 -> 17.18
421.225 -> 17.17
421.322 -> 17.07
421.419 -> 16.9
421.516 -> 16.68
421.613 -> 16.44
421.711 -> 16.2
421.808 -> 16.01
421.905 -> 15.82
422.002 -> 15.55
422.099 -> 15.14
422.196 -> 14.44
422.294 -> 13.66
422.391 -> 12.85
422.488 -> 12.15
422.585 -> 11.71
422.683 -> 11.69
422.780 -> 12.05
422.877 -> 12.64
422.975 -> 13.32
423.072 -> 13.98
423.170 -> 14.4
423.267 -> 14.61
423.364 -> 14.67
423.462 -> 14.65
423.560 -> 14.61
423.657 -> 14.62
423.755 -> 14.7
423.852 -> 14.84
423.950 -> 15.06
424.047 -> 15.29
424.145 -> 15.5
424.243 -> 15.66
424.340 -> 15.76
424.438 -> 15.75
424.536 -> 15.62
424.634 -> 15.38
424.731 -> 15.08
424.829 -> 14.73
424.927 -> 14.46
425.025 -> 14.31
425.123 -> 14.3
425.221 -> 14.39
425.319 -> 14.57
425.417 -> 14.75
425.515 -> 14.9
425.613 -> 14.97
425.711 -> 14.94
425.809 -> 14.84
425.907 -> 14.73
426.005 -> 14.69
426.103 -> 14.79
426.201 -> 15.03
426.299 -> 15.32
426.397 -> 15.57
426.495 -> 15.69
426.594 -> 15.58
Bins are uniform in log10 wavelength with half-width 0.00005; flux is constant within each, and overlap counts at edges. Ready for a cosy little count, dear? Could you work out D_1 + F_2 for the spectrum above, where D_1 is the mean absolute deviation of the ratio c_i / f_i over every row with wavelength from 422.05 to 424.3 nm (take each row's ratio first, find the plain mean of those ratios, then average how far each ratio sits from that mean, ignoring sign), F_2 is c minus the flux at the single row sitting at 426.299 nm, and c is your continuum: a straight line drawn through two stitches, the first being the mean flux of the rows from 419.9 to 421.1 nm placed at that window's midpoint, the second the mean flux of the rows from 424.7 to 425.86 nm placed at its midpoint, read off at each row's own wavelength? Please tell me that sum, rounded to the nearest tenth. -0.7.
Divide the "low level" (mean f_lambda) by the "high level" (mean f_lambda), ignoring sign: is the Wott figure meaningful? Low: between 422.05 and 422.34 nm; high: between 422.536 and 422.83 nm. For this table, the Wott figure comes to 1.2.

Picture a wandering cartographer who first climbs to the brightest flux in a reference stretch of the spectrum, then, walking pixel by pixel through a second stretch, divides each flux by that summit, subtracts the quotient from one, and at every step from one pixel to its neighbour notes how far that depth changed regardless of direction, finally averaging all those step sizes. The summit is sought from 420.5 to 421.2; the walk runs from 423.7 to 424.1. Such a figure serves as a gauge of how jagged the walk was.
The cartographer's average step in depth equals 0.011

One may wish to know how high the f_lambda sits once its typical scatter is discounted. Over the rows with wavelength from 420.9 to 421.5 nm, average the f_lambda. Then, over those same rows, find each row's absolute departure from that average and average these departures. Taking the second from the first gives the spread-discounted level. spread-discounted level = 17.0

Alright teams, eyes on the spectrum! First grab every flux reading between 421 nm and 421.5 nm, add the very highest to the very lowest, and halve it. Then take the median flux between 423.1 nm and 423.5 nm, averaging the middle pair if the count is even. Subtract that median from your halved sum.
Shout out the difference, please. 2.4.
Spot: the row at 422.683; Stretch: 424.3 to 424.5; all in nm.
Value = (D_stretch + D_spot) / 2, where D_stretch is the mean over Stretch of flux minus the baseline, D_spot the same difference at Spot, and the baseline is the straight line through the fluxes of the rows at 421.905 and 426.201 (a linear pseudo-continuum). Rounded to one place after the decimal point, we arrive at -1.8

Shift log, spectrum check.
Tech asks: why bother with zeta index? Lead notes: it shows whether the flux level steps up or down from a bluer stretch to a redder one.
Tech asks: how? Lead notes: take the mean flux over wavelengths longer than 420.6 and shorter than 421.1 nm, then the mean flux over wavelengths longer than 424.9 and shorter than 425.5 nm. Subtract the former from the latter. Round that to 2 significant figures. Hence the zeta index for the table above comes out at -2.2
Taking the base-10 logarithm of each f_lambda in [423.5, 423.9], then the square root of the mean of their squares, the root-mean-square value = 1.17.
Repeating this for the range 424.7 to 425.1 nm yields 1.17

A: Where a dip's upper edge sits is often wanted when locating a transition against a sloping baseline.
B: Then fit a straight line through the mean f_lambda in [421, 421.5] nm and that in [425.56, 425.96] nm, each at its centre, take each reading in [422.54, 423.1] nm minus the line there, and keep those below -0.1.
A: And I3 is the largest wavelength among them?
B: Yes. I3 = 423.072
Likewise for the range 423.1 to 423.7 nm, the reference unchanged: 423.657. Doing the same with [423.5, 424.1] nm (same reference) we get 424.047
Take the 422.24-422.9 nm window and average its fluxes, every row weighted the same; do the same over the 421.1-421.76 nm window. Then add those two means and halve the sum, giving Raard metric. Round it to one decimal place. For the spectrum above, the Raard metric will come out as 14.6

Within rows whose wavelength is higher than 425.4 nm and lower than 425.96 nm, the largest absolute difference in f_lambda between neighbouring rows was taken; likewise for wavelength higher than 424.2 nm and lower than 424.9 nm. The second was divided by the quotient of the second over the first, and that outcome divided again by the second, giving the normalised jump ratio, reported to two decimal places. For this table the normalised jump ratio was 0.43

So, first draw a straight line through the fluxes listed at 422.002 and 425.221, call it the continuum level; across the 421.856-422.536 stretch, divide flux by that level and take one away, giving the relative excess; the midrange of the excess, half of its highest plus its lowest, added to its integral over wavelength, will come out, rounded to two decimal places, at -0.15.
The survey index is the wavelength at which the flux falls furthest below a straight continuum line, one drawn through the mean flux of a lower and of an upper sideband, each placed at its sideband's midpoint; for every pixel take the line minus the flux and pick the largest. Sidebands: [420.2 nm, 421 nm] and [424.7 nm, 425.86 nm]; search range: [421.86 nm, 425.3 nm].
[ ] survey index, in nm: 422.585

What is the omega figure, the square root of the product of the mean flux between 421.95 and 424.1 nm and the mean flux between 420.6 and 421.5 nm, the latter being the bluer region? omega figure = 15.3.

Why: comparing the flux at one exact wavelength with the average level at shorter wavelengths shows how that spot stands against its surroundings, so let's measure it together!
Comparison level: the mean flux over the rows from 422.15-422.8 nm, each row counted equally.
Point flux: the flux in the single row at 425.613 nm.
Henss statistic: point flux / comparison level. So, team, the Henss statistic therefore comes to 1.18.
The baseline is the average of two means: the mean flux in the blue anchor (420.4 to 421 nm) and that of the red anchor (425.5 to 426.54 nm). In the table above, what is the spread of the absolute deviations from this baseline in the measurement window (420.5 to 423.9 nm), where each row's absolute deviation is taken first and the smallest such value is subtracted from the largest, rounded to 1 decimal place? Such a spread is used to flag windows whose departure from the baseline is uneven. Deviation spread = 3.9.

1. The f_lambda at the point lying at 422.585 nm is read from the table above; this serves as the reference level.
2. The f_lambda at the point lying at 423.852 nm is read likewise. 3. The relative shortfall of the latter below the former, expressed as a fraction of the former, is -0.27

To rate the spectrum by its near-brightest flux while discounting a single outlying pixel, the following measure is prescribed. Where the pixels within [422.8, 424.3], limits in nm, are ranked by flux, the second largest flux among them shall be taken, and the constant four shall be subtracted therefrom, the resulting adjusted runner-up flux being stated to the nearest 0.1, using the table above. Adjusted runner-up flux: 11.5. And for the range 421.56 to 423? 12.2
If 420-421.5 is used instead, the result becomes 13.2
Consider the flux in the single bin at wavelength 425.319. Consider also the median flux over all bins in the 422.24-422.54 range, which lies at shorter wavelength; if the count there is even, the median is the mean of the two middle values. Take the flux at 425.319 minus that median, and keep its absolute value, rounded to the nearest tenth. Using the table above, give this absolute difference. 1.7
